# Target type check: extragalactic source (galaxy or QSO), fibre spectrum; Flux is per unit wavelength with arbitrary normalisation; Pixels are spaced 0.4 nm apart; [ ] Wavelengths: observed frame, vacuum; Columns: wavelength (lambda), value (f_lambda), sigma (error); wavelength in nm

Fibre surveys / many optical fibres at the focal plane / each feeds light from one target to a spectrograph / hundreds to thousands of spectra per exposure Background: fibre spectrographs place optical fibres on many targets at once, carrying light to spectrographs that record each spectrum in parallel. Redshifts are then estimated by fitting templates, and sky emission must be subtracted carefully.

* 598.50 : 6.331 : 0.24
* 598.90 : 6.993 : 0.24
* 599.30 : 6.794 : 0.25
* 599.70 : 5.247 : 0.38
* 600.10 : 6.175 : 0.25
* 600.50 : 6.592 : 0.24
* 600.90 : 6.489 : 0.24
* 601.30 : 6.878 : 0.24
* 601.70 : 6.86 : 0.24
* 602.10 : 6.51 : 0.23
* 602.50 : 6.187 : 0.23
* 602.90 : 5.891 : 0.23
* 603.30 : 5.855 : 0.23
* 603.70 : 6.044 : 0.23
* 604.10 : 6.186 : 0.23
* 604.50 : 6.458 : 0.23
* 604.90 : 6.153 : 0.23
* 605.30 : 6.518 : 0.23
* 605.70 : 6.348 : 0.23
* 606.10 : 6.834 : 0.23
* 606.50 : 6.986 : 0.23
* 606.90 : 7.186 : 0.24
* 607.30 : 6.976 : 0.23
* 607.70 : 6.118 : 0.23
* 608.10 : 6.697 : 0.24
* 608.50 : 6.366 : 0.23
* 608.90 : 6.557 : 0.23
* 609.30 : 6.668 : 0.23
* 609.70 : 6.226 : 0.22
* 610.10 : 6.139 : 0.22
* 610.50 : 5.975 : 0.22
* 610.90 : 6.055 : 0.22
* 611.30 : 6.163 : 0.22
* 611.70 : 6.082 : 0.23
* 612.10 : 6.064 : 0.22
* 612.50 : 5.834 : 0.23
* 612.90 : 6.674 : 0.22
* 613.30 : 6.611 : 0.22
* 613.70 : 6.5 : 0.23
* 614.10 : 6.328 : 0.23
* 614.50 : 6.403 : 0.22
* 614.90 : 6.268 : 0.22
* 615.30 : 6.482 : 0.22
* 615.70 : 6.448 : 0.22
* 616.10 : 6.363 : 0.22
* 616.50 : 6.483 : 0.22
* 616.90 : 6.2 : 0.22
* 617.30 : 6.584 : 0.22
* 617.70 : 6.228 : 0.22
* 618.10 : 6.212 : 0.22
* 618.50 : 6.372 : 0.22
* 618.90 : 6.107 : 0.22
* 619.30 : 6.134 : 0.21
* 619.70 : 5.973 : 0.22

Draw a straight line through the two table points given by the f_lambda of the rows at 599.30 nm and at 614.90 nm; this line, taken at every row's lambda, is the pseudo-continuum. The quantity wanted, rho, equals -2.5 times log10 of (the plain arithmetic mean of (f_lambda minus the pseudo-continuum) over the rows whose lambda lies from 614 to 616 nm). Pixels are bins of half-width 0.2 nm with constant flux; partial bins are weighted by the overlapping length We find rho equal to 2.3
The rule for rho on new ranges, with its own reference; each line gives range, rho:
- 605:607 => 1.7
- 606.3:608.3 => 1.4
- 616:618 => 1.9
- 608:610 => 3.7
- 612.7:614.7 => 1.8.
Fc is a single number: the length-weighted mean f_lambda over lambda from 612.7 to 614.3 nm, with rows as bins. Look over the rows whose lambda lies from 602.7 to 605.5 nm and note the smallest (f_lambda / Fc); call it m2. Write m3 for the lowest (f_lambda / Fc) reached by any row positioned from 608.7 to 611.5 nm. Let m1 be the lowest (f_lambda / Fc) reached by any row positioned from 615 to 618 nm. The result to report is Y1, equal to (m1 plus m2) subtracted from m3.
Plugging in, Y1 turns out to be -0.93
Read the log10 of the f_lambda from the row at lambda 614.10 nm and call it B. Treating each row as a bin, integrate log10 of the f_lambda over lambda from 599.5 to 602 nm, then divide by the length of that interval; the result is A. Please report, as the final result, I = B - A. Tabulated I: -0.002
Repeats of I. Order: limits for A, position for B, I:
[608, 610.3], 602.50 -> -0.017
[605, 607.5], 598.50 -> -0.029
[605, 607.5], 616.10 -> -0.027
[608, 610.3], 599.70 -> -0.088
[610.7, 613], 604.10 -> 0.005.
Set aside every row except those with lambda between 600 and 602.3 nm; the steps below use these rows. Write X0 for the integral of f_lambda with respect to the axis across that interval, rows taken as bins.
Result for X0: 15.2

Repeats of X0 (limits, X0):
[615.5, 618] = 15.9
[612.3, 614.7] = 15.3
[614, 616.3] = 14.7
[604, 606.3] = 14.8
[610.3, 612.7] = 14.5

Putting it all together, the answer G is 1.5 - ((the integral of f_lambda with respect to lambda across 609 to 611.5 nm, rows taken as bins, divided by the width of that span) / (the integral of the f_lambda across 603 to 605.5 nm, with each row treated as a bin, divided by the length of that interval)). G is 0.495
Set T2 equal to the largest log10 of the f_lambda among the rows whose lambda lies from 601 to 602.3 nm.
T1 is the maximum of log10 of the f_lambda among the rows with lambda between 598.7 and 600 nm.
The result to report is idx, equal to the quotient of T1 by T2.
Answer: 1.01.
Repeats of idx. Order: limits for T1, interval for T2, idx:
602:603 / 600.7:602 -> 0.97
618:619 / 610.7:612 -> 1.02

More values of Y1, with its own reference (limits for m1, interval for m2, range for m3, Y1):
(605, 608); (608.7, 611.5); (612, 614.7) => -0.96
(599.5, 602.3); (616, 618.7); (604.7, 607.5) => -0.81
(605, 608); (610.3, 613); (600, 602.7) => -0.88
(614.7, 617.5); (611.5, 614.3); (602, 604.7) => -0.95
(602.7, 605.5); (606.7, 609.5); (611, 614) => -0.94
